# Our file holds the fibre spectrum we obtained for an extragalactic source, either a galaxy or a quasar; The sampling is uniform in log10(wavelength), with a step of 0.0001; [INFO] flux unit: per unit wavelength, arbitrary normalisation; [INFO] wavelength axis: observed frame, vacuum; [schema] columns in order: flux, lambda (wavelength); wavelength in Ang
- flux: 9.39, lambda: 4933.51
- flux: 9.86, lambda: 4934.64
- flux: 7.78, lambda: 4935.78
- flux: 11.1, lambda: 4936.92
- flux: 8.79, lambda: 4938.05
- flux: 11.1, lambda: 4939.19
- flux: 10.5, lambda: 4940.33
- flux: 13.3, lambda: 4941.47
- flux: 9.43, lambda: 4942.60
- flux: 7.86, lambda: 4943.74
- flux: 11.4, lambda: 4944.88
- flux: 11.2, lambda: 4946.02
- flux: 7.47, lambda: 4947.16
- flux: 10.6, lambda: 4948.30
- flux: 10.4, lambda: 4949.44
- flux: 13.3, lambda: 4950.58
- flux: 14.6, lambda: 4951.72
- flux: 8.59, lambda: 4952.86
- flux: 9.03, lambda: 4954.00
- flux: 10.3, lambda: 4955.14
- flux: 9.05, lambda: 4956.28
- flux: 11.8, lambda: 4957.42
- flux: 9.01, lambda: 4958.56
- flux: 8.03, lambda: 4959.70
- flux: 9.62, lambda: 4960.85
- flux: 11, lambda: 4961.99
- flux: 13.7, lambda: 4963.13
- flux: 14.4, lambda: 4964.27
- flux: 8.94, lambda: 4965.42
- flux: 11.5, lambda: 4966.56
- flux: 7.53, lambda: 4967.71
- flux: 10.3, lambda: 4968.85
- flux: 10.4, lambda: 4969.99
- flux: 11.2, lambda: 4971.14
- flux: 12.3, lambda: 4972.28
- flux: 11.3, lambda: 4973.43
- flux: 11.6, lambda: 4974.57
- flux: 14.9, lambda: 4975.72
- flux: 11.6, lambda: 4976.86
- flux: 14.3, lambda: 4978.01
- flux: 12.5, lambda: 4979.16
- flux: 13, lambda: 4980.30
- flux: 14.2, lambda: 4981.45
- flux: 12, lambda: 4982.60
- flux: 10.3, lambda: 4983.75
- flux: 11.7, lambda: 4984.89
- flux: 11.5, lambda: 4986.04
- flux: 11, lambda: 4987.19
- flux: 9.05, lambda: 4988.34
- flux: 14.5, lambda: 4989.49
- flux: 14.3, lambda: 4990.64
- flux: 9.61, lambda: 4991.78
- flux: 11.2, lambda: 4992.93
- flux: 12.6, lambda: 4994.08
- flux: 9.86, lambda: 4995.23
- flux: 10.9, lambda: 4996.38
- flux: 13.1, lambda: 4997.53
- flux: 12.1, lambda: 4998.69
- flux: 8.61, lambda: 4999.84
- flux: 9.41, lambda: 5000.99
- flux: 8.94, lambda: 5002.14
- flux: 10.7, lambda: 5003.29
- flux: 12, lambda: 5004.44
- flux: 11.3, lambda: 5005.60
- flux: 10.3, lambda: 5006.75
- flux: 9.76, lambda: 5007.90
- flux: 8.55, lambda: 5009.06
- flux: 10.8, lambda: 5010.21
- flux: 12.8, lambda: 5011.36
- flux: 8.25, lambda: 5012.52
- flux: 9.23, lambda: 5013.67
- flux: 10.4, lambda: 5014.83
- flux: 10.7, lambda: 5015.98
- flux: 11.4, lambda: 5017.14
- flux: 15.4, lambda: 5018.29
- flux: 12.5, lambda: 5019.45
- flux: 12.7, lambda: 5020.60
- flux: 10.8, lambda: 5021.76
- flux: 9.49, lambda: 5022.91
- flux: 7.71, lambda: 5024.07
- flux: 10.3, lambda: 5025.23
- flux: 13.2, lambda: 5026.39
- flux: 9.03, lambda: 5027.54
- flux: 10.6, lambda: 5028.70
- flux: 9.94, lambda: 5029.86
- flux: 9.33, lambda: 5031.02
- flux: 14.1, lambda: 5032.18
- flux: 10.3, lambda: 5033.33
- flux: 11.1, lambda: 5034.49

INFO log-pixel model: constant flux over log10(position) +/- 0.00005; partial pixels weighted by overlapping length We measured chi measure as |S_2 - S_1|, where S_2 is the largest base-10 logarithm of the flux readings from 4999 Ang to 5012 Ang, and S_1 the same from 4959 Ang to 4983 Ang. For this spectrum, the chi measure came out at 0.07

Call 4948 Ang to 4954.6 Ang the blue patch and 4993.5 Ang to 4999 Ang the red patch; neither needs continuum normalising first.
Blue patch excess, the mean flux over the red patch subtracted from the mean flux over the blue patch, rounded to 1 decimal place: -0.6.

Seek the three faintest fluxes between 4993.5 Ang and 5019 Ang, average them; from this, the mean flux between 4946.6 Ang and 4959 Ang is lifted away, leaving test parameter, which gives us -1.9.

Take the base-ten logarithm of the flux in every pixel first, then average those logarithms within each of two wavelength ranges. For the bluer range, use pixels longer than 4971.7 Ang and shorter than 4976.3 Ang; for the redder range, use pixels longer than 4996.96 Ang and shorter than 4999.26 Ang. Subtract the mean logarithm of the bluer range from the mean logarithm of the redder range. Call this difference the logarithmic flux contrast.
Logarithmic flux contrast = 0.00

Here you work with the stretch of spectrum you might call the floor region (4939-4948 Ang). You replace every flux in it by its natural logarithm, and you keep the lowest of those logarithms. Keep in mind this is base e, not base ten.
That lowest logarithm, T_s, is 2.01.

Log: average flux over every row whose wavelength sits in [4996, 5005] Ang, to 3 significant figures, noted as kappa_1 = 10.7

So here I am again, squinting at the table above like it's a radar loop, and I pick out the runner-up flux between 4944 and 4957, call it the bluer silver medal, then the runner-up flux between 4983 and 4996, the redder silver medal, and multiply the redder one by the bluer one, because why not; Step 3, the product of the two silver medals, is 190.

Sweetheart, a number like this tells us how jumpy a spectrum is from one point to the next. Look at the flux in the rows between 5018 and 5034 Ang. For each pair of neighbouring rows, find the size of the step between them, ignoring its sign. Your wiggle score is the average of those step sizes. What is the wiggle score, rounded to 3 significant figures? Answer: 2.24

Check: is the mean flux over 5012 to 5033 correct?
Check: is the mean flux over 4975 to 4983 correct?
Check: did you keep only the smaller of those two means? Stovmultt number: 10.84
